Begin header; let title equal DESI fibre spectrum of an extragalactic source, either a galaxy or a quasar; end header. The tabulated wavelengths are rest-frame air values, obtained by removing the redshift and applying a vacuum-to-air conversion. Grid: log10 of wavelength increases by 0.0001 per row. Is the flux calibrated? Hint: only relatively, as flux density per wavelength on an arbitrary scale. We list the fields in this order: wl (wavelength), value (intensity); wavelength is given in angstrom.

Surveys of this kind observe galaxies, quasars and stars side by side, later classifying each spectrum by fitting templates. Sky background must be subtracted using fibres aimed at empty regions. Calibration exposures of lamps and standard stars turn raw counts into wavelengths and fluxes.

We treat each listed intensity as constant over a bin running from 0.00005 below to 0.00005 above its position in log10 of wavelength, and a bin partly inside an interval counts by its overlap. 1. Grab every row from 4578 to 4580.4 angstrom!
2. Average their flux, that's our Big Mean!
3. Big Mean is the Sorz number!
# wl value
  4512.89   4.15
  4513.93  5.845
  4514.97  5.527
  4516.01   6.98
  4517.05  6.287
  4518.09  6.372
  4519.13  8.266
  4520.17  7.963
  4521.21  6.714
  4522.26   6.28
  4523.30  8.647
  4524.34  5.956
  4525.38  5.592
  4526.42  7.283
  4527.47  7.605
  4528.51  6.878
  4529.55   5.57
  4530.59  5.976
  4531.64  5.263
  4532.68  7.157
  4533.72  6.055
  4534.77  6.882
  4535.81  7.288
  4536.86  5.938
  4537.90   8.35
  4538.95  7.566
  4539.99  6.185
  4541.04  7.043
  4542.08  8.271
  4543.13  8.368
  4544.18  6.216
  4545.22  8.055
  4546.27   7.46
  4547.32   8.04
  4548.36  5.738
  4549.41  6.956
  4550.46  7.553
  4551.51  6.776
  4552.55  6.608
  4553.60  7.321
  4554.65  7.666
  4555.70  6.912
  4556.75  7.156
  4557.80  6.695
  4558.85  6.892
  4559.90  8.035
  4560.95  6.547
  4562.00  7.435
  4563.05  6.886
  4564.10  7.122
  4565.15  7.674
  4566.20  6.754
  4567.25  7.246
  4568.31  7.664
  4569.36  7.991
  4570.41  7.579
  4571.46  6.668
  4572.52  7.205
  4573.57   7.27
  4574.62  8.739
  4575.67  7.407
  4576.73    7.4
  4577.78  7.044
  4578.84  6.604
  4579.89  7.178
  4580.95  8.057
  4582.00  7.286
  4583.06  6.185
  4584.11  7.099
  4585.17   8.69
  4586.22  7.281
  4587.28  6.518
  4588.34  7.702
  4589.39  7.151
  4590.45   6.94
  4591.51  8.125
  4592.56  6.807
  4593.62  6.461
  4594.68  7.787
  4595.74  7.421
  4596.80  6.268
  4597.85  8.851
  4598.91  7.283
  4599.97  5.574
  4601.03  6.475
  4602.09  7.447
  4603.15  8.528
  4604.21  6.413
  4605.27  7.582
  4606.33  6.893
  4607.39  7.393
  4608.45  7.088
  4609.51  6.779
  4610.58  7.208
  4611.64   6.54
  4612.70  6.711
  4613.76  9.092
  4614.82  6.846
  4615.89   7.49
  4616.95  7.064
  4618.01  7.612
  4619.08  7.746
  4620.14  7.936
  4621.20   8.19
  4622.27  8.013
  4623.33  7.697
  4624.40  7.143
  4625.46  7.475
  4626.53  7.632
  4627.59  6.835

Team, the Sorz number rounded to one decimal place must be 6.9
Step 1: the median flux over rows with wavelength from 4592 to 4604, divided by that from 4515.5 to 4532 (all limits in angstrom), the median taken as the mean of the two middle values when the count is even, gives 1.11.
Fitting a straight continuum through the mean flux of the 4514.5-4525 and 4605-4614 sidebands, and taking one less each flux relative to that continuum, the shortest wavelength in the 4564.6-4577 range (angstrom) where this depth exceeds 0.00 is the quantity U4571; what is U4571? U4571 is 4566.20 angstrom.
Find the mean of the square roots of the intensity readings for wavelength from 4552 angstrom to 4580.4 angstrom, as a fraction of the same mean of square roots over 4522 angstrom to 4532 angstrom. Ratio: 1.06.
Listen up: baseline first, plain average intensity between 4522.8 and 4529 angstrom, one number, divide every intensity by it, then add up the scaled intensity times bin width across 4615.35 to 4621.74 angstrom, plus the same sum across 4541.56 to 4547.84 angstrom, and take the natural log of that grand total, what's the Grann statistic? 2.64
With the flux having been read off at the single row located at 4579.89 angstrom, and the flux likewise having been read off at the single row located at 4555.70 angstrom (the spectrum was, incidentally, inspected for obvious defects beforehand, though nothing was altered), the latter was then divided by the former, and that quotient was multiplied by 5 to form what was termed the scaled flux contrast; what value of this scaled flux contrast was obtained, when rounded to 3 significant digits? 4.81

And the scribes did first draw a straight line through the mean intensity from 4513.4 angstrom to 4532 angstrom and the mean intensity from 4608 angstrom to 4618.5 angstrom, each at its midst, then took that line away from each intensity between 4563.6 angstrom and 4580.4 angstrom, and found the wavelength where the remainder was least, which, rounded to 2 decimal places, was 4578.84 angstrom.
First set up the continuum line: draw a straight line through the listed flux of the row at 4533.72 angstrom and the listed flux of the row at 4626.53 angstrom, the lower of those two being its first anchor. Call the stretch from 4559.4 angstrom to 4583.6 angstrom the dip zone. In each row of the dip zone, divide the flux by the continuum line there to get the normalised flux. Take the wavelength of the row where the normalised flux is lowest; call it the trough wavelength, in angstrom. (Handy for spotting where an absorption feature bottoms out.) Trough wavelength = 4583.06 angstrom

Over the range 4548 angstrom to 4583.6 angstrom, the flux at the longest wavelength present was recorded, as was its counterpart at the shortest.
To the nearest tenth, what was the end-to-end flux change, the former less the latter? 0.4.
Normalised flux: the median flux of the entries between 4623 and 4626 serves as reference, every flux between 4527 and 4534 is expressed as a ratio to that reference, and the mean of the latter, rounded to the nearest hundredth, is 0.85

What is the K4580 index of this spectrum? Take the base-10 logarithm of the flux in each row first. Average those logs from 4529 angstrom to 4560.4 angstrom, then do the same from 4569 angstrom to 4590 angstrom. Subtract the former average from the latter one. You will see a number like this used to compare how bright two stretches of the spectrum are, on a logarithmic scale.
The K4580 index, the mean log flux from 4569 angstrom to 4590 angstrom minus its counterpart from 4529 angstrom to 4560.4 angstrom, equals 0.023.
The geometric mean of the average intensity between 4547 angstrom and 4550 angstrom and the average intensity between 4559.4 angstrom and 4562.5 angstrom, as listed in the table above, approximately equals 7.1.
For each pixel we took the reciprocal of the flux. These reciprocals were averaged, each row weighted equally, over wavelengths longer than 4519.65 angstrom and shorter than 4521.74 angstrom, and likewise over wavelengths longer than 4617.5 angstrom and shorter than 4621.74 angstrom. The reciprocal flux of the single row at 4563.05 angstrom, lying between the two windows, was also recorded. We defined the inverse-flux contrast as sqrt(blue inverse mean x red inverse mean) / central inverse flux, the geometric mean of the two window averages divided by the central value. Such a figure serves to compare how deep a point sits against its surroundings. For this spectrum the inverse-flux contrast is 0.91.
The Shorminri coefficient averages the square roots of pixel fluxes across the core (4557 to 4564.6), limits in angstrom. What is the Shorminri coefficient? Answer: 2.66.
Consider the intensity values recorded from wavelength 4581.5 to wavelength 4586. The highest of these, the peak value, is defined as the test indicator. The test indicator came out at 8.69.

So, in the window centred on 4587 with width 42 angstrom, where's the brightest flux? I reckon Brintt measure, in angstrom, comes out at 4597.85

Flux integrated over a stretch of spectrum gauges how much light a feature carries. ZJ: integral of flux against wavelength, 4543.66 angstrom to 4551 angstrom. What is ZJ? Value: 52.4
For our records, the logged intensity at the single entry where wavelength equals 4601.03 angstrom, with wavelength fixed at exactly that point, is 6.475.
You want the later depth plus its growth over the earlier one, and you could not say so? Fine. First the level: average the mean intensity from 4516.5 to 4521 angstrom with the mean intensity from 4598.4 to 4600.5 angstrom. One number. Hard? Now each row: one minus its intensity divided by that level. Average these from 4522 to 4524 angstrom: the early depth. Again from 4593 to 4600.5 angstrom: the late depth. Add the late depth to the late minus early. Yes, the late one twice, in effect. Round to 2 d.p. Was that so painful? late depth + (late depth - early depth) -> 0.02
